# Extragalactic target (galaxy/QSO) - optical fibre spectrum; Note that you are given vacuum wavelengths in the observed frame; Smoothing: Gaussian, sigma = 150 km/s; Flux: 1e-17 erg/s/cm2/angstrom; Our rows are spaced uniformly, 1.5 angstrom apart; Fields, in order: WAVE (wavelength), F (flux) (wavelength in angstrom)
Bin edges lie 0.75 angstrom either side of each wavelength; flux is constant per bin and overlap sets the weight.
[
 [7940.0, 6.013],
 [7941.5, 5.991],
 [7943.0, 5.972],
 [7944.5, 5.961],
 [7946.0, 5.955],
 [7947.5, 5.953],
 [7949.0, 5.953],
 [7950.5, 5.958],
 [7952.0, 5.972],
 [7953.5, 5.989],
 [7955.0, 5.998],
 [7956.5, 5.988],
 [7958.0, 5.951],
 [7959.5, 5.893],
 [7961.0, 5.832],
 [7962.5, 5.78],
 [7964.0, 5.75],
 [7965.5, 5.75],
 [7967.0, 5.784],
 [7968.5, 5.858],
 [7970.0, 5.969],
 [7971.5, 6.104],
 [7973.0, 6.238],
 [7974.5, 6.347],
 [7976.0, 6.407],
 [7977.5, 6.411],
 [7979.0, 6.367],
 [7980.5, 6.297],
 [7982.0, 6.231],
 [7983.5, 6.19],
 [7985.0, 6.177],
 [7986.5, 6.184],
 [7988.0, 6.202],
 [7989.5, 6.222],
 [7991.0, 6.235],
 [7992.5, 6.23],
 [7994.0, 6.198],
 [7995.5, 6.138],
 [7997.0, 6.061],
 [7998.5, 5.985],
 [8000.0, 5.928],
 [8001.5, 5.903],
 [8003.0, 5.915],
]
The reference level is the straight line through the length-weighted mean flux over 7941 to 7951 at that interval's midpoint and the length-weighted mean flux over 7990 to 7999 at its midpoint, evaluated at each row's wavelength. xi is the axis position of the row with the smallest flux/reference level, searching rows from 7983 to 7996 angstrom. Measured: 7995.5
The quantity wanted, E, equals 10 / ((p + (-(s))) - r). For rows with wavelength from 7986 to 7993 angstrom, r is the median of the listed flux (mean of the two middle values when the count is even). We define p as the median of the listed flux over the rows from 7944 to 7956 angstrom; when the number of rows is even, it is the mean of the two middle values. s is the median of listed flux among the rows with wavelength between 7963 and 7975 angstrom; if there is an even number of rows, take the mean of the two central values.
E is -1.62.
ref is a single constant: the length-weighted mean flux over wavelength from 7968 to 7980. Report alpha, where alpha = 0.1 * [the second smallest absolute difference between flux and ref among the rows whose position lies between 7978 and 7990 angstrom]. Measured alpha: 0.001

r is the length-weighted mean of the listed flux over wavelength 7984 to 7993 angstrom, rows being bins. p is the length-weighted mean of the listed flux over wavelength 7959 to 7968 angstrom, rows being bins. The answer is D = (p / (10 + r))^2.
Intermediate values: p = 5.80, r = 6.2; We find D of 0.128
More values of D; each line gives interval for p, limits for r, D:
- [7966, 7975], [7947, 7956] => 0.143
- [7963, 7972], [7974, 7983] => 0.129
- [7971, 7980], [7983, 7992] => 0.152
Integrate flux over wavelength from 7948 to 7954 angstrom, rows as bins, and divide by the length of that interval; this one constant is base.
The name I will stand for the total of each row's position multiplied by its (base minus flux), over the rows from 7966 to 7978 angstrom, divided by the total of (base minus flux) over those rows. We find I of 7976.8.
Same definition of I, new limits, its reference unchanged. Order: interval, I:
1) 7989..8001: 7992.5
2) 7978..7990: 7983.7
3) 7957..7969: 7964.2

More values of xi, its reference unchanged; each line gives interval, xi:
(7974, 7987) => 7985.0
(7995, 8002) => 8001.5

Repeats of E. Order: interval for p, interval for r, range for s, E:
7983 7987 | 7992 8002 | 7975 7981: -1.60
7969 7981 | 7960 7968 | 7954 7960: -1.84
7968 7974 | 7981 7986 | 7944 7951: -1.64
